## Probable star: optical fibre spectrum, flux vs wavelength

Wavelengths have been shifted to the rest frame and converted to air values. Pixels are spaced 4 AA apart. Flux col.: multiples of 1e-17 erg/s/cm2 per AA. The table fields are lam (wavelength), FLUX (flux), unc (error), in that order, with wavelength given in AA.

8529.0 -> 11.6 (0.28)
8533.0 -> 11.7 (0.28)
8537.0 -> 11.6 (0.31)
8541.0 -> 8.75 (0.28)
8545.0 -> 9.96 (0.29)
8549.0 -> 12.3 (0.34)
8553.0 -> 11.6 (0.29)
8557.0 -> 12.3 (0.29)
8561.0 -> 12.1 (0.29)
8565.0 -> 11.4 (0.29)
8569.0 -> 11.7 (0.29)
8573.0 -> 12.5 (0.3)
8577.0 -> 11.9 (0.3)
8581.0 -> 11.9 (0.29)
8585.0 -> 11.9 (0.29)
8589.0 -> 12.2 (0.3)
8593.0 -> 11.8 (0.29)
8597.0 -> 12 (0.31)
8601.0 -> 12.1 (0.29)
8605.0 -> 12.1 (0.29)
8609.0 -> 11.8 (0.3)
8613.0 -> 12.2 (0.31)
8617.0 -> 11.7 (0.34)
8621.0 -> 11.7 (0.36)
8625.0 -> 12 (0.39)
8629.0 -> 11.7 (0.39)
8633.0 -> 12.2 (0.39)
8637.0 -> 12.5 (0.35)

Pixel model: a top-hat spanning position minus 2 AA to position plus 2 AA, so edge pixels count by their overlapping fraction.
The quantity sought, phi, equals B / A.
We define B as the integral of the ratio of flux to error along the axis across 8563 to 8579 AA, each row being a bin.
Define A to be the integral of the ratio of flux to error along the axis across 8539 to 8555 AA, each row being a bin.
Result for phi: 1.14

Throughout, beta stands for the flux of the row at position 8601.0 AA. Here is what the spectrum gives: 12.1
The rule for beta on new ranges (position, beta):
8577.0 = 11.9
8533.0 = 11.7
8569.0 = 11.7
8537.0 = 11.6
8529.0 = 11.6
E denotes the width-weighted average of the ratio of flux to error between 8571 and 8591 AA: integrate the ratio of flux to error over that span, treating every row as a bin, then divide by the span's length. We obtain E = 40.8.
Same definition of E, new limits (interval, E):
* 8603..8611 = 40.5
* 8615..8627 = 32.6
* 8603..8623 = 37.5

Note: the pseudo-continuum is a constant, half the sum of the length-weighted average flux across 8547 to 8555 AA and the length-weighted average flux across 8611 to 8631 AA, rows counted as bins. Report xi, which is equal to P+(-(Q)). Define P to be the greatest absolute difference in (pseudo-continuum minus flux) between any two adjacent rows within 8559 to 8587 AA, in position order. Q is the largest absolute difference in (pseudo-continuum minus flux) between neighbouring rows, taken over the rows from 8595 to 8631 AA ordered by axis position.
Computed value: 0.3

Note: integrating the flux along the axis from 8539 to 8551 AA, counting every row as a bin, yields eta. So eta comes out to 124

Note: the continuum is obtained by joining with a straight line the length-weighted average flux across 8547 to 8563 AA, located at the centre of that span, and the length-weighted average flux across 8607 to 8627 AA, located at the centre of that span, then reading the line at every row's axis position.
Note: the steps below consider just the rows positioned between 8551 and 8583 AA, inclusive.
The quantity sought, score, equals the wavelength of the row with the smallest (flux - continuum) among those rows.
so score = 8565.0 AA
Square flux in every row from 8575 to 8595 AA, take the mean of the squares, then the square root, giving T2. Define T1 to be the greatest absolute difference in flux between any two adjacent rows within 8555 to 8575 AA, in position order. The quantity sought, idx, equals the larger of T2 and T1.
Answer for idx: 11.9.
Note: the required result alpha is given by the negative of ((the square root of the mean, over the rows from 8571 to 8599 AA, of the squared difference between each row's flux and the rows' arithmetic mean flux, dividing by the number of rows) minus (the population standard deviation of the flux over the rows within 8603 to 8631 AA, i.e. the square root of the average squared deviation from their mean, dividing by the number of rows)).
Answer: 0.0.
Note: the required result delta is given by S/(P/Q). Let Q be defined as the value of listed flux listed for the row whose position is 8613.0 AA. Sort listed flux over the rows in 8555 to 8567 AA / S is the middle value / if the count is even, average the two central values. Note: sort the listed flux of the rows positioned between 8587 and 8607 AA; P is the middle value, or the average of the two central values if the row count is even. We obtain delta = 12.2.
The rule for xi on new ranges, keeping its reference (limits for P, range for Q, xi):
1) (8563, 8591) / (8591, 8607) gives 0.6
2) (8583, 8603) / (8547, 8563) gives -0.3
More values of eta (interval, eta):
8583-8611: 336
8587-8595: 96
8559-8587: 334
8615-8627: 142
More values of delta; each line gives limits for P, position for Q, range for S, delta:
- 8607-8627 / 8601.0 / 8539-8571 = 11.9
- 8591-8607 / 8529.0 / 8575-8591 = 11.5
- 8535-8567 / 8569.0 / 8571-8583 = 12.0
